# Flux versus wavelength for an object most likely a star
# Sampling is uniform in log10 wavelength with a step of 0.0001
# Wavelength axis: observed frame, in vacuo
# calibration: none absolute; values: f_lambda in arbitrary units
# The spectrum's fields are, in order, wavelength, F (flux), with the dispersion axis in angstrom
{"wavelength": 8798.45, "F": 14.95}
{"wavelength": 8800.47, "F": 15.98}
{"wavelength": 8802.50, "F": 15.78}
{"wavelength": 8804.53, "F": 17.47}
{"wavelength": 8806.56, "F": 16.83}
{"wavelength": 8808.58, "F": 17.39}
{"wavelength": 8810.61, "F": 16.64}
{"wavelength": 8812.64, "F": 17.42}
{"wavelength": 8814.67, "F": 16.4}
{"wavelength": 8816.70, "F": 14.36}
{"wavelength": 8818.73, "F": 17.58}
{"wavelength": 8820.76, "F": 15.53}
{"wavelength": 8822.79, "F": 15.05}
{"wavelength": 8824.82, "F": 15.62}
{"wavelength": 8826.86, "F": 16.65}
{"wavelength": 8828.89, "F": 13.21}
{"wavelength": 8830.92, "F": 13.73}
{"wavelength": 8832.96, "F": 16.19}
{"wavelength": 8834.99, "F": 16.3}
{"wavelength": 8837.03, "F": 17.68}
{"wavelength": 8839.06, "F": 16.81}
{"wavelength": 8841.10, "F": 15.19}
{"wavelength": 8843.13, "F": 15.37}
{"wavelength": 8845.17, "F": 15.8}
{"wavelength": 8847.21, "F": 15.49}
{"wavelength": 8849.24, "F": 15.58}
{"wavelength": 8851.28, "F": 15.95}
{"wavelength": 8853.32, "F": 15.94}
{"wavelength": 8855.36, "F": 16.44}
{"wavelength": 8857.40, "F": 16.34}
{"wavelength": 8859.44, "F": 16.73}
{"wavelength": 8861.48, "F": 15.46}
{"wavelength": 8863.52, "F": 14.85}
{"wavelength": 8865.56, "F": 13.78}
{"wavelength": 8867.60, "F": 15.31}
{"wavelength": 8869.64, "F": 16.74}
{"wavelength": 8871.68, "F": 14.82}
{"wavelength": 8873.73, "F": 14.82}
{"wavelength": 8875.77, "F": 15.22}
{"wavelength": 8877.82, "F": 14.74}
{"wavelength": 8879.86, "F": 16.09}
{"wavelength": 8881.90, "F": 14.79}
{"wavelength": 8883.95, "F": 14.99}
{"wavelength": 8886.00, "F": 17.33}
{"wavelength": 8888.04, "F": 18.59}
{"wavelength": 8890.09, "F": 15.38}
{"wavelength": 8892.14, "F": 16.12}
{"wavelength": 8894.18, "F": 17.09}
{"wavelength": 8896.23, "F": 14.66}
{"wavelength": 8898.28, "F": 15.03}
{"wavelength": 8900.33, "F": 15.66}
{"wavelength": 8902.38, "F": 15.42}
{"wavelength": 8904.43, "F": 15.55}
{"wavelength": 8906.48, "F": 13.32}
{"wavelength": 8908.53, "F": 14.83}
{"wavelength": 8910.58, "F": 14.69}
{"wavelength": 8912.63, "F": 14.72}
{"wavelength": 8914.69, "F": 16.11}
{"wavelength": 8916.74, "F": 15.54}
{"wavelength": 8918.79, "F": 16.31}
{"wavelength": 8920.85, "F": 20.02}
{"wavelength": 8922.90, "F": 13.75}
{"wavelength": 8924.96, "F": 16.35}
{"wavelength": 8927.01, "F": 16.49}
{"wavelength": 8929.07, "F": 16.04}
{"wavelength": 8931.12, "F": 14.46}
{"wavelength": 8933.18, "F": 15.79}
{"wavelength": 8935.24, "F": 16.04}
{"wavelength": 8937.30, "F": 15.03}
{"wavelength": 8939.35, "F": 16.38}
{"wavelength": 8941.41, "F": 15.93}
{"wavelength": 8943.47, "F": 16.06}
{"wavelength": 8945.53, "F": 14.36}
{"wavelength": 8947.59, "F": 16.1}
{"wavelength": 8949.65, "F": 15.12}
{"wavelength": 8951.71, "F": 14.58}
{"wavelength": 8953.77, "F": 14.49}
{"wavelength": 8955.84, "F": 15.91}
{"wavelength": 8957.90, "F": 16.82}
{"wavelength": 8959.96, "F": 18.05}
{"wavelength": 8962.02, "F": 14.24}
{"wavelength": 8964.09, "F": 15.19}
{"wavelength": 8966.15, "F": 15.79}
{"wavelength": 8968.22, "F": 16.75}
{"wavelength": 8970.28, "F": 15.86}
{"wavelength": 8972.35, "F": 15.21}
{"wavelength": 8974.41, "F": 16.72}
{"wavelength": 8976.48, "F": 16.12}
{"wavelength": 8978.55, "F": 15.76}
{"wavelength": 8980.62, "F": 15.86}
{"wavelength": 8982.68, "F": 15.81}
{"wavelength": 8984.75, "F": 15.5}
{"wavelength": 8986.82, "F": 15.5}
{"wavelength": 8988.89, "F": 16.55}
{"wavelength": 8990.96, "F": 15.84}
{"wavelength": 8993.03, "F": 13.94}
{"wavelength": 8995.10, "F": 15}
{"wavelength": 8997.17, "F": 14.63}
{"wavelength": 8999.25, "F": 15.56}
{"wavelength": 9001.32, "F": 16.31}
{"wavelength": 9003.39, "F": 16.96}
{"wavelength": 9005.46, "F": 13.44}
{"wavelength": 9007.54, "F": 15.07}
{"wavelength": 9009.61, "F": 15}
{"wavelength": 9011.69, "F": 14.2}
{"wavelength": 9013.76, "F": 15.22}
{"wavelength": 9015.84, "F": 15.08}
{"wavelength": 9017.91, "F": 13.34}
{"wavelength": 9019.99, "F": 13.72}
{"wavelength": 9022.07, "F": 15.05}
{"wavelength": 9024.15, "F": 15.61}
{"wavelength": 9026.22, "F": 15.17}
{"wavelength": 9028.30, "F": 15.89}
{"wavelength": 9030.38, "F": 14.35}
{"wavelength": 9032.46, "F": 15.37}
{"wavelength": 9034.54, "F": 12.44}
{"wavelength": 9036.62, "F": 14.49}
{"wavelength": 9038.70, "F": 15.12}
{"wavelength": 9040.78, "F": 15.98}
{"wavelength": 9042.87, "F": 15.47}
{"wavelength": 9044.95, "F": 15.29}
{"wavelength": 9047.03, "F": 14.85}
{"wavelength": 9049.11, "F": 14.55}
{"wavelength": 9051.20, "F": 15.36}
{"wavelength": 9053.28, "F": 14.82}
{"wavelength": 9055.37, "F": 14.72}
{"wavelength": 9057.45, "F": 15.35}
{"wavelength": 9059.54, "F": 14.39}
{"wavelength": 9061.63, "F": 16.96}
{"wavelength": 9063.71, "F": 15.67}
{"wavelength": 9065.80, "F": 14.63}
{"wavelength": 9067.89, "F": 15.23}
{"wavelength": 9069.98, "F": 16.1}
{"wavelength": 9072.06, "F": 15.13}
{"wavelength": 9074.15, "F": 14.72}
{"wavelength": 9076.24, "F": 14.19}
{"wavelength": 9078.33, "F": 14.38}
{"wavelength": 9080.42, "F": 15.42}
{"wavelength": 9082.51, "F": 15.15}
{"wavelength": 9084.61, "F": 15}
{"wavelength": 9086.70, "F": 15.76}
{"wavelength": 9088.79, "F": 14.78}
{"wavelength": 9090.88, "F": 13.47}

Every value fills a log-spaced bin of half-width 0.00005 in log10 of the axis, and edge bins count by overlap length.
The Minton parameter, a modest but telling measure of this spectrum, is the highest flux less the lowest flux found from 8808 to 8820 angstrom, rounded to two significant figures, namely 3.2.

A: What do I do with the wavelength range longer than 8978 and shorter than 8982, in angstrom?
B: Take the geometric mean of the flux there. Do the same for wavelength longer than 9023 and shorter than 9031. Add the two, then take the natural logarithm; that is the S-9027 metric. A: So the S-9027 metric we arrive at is 3.436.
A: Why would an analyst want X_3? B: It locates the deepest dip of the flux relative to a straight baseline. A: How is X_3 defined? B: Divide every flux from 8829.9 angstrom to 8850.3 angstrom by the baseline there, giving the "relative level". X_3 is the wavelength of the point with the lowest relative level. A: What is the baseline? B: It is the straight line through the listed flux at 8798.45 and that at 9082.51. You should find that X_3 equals 8830.92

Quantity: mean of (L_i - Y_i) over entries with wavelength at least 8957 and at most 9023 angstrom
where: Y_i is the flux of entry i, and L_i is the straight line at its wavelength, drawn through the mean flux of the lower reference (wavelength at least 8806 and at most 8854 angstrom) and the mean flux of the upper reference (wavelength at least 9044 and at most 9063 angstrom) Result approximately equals -0.1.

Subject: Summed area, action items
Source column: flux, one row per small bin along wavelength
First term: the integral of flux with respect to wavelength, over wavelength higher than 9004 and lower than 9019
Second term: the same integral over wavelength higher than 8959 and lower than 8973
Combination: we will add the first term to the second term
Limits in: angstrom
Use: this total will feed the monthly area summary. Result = 440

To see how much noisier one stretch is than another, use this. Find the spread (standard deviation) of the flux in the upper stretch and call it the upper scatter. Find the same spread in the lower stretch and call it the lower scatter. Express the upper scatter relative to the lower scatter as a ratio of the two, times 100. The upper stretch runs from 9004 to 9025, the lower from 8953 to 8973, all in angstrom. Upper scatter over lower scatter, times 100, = 72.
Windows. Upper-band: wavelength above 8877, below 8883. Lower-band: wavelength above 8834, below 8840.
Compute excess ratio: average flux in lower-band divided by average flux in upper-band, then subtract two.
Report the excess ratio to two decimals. -0.89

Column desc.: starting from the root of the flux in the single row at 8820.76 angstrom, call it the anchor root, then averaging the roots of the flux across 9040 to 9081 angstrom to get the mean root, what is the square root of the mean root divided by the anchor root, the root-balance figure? 0.99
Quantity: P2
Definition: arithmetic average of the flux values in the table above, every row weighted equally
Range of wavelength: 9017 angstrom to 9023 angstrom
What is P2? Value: 14.0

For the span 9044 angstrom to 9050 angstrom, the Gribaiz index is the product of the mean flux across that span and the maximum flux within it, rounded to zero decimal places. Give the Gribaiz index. 228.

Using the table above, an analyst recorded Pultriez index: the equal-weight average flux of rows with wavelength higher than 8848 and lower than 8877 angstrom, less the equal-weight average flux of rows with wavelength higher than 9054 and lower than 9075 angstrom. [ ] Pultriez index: 0.28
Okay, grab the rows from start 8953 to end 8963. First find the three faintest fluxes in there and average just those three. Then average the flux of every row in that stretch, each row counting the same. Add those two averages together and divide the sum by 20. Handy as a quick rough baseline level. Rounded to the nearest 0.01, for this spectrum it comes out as 1.54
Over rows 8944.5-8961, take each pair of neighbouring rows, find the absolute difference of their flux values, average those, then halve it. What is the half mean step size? 0.49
